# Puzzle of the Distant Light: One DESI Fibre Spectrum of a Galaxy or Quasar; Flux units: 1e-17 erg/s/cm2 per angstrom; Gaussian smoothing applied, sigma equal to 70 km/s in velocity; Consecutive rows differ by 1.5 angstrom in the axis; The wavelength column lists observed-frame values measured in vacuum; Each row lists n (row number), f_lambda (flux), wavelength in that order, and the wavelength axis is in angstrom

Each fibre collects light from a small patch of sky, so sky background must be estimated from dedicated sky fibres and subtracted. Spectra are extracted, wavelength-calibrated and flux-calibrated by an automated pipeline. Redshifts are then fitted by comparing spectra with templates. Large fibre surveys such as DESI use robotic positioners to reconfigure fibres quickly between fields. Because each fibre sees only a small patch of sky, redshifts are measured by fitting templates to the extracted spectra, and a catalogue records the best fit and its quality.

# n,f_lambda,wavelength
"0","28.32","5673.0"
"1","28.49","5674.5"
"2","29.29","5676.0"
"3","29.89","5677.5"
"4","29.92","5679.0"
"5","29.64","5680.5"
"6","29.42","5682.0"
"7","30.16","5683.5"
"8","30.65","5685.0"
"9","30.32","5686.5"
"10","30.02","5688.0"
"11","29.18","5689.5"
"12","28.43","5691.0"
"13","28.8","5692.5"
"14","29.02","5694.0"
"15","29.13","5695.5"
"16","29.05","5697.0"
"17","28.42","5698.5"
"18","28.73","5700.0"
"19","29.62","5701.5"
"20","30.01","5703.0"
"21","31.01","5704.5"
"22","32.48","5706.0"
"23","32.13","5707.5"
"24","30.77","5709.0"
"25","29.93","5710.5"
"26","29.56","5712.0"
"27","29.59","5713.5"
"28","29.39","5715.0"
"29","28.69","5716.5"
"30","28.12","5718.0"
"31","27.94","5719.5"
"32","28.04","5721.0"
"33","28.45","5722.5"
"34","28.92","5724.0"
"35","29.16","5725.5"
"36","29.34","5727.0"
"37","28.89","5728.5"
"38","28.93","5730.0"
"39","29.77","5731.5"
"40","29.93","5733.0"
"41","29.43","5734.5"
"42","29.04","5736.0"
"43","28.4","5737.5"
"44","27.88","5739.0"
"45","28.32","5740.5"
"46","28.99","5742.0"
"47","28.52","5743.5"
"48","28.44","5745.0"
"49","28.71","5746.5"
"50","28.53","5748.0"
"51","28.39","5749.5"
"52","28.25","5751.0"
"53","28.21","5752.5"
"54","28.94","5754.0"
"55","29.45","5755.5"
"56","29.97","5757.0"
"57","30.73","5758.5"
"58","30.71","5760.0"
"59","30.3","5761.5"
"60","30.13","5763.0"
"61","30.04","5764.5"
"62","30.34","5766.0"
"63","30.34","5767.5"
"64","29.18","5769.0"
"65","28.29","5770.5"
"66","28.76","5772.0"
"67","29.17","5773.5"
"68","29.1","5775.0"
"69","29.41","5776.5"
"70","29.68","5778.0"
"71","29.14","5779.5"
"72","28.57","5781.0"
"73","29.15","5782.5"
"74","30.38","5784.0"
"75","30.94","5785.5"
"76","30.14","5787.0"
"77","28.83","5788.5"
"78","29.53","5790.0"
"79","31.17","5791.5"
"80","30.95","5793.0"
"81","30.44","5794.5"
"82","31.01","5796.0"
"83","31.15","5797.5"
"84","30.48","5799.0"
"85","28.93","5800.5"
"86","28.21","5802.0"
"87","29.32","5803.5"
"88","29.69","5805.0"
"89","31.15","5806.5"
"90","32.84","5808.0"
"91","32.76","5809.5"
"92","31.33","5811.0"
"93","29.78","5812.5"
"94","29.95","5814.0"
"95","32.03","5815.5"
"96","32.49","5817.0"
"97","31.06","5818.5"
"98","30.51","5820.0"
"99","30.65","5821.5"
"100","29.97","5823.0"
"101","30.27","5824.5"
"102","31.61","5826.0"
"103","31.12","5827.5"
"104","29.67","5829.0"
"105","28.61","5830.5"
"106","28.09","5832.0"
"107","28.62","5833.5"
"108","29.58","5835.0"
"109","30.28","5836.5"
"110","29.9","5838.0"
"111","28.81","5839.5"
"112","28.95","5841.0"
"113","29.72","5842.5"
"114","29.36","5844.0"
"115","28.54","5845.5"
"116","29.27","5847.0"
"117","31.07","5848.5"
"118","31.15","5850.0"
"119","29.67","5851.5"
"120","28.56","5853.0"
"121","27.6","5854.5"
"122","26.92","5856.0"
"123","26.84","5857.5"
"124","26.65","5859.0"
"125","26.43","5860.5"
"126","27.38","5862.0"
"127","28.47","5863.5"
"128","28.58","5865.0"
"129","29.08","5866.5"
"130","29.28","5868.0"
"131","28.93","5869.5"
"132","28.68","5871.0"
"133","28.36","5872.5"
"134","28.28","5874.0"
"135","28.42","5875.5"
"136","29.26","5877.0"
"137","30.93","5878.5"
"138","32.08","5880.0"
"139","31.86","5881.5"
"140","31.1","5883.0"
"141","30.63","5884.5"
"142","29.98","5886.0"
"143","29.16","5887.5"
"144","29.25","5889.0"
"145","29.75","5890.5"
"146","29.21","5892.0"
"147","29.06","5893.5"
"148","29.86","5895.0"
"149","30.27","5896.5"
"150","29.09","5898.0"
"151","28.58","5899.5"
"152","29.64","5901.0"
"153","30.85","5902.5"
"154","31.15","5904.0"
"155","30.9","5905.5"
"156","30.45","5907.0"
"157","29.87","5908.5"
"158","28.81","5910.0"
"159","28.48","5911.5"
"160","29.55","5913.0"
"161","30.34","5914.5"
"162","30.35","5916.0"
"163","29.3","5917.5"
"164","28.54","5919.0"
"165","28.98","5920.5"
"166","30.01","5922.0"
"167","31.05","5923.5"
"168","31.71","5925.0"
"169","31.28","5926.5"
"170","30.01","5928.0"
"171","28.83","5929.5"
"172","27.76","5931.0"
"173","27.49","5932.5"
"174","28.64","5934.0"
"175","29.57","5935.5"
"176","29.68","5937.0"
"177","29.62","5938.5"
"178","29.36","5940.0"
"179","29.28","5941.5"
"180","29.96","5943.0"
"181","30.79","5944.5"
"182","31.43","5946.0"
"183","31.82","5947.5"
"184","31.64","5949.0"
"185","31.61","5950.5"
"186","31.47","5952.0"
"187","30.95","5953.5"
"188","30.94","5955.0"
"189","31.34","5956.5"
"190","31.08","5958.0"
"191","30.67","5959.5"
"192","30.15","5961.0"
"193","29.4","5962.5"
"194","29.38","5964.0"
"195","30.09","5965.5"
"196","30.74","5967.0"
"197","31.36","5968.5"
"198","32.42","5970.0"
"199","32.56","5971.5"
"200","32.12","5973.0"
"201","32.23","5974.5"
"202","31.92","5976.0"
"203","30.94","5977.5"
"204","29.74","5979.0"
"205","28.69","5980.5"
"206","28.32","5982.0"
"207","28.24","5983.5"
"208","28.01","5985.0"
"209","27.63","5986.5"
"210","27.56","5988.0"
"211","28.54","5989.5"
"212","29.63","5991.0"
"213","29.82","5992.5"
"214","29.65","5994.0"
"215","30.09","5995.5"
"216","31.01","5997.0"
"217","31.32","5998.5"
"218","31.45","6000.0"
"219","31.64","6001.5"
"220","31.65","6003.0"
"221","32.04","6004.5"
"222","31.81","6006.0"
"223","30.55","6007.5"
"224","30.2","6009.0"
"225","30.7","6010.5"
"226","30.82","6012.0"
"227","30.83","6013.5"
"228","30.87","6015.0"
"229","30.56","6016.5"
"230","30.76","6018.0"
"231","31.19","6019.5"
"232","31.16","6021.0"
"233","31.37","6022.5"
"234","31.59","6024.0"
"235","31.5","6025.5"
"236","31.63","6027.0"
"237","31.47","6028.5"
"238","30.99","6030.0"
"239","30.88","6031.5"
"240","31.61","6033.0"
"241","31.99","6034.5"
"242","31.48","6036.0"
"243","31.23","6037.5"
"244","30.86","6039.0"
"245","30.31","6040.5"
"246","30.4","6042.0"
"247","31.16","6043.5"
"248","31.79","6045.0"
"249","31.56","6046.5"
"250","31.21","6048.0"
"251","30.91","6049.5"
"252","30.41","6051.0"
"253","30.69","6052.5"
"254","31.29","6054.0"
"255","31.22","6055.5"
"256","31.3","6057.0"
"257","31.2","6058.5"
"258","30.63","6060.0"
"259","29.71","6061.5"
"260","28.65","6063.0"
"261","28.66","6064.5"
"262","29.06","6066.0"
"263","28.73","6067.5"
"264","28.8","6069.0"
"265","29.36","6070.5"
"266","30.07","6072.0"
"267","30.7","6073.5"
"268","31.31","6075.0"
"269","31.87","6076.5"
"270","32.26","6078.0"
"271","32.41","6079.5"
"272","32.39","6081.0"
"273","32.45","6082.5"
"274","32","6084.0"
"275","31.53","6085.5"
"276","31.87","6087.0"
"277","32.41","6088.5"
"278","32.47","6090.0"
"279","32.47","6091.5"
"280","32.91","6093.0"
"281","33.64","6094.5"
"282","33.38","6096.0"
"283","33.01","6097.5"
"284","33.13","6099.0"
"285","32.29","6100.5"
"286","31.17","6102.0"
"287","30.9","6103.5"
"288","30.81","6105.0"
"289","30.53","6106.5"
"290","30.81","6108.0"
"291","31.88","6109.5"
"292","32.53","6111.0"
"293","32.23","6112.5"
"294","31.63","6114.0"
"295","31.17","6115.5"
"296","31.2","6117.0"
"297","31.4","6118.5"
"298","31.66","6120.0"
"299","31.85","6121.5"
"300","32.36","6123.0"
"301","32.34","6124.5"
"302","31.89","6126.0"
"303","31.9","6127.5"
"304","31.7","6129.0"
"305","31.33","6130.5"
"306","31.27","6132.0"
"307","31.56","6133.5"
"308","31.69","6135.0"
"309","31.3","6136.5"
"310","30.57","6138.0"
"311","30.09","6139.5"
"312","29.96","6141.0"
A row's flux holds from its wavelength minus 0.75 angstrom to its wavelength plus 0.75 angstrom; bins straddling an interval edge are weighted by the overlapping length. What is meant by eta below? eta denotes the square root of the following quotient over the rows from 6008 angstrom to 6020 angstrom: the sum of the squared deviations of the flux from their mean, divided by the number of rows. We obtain 0.26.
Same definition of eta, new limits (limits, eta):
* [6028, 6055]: 0.47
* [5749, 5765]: 0.92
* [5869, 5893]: 1.19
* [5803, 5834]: 1.32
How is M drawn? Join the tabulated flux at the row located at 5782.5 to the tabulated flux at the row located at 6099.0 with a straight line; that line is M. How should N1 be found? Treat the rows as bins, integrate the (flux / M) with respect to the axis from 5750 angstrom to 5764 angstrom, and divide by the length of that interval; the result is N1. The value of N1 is 1.03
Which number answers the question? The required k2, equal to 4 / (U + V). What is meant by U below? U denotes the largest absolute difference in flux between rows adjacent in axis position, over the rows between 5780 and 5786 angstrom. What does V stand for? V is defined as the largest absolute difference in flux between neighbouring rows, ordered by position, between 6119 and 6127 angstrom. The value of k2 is 2.30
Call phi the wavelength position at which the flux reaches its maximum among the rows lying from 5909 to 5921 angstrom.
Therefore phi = 5916.0 angstrom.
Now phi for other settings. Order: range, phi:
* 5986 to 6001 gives 6000.0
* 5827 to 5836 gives 5827.5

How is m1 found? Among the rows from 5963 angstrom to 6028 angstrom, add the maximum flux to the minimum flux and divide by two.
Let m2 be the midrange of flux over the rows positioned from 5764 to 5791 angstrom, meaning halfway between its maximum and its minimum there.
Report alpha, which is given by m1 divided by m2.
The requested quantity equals 1.02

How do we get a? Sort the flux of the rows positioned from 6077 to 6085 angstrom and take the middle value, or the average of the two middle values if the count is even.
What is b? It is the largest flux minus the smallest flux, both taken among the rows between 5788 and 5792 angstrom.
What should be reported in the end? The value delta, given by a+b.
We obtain 34.7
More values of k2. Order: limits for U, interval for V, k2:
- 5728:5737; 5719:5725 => 3.05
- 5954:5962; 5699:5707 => 2.01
